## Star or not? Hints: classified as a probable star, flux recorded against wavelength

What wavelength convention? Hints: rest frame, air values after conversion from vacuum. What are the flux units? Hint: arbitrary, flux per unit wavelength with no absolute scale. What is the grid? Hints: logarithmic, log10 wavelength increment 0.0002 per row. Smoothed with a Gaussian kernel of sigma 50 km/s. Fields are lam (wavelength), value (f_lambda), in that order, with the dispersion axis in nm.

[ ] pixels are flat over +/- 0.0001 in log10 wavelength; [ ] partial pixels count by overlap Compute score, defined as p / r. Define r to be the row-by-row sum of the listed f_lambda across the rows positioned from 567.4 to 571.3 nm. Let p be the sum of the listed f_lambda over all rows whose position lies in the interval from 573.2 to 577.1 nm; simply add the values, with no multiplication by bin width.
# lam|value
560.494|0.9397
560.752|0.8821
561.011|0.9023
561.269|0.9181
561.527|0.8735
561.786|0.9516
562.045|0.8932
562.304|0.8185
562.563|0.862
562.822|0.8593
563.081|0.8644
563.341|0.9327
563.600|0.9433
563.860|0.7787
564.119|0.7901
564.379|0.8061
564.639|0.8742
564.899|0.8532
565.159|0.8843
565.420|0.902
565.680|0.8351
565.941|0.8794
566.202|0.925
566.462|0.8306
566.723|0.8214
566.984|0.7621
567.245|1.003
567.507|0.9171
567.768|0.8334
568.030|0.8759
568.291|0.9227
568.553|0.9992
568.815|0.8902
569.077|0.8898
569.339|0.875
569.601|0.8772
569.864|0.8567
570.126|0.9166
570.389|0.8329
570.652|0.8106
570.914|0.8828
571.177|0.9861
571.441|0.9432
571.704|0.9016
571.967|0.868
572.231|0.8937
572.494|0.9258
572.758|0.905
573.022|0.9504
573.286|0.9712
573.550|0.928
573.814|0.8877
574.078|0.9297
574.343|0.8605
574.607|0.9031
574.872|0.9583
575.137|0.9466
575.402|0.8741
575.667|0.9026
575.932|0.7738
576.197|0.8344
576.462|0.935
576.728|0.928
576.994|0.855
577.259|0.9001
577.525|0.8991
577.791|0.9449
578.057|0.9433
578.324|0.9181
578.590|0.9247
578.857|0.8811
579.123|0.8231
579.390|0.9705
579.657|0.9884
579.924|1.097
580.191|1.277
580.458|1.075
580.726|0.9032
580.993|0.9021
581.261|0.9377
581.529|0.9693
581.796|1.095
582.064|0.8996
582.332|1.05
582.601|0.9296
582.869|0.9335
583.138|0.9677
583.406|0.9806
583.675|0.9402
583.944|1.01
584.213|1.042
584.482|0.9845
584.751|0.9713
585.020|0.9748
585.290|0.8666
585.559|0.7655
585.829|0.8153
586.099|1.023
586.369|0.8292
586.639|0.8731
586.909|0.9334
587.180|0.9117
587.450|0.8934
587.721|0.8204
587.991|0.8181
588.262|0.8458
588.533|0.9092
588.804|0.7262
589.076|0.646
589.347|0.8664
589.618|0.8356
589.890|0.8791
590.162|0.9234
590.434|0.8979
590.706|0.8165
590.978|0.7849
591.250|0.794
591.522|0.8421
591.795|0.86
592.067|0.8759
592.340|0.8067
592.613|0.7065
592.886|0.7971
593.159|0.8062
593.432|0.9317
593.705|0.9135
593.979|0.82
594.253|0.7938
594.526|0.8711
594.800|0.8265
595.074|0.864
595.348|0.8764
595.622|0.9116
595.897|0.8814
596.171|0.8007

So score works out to 1.01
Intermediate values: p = 13.5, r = 13.4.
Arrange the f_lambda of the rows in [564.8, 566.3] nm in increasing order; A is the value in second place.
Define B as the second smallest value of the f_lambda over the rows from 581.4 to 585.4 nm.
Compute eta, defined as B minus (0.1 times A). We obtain 0.81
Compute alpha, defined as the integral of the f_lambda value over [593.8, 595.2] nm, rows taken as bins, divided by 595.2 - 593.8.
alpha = 0.84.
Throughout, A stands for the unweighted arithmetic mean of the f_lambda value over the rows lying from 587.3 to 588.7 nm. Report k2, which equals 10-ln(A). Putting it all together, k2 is 10.2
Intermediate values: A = 0.857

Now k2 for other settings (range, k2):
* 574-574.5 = 10.1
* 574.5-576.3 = 10.1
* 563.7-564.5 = 10.2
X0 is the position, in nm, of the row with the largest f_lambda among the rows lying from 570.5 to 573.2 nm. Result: 571.177 nm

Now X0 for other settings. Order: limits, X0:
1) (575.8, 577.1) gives 576.462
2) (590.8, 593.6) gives 593.432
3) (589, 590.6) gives 590.162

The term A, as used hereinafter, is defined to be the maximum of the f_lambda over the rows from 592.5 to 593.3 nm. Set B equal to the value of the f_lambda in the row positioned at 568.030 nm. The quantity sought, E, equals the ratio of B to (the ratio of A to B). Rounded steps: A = 0.8062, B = 0.8759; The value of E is 0.95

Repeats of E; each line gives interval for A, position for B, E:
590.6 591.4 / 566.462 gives 0.84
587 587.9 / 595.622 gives 0.91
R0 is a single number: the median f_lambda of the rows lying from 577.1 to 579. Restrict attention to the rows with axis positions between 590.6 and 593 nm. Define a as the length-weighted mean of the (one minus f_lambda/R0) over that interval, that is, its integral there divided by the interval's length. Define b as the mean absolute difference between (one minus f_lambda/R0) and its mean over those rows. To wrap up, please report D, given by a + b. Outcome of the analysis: 0.157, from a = 0.12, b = 0.038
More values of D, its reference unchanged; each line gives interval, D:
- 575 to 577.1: 0.091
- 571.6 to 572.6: 0.042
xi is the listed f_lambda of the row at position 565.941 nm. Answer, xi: 0.8794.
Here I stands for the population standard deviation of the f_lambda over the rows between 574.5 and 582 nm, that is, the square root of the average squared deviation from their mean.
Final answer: 0.10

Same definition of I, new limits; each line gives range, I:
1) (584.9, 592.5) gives 0.07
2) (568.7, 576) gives 0.05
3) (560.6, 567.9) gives 0.05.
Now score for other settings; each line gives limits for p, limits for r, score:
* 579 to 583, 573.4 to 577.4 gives 1.11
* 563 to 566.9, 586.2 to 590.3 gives 1.02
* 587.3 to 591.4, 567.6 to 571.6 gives 0.93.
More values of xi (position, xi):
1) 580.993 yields 0.9021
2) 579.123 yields 0.8231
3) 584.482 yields 0.9845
